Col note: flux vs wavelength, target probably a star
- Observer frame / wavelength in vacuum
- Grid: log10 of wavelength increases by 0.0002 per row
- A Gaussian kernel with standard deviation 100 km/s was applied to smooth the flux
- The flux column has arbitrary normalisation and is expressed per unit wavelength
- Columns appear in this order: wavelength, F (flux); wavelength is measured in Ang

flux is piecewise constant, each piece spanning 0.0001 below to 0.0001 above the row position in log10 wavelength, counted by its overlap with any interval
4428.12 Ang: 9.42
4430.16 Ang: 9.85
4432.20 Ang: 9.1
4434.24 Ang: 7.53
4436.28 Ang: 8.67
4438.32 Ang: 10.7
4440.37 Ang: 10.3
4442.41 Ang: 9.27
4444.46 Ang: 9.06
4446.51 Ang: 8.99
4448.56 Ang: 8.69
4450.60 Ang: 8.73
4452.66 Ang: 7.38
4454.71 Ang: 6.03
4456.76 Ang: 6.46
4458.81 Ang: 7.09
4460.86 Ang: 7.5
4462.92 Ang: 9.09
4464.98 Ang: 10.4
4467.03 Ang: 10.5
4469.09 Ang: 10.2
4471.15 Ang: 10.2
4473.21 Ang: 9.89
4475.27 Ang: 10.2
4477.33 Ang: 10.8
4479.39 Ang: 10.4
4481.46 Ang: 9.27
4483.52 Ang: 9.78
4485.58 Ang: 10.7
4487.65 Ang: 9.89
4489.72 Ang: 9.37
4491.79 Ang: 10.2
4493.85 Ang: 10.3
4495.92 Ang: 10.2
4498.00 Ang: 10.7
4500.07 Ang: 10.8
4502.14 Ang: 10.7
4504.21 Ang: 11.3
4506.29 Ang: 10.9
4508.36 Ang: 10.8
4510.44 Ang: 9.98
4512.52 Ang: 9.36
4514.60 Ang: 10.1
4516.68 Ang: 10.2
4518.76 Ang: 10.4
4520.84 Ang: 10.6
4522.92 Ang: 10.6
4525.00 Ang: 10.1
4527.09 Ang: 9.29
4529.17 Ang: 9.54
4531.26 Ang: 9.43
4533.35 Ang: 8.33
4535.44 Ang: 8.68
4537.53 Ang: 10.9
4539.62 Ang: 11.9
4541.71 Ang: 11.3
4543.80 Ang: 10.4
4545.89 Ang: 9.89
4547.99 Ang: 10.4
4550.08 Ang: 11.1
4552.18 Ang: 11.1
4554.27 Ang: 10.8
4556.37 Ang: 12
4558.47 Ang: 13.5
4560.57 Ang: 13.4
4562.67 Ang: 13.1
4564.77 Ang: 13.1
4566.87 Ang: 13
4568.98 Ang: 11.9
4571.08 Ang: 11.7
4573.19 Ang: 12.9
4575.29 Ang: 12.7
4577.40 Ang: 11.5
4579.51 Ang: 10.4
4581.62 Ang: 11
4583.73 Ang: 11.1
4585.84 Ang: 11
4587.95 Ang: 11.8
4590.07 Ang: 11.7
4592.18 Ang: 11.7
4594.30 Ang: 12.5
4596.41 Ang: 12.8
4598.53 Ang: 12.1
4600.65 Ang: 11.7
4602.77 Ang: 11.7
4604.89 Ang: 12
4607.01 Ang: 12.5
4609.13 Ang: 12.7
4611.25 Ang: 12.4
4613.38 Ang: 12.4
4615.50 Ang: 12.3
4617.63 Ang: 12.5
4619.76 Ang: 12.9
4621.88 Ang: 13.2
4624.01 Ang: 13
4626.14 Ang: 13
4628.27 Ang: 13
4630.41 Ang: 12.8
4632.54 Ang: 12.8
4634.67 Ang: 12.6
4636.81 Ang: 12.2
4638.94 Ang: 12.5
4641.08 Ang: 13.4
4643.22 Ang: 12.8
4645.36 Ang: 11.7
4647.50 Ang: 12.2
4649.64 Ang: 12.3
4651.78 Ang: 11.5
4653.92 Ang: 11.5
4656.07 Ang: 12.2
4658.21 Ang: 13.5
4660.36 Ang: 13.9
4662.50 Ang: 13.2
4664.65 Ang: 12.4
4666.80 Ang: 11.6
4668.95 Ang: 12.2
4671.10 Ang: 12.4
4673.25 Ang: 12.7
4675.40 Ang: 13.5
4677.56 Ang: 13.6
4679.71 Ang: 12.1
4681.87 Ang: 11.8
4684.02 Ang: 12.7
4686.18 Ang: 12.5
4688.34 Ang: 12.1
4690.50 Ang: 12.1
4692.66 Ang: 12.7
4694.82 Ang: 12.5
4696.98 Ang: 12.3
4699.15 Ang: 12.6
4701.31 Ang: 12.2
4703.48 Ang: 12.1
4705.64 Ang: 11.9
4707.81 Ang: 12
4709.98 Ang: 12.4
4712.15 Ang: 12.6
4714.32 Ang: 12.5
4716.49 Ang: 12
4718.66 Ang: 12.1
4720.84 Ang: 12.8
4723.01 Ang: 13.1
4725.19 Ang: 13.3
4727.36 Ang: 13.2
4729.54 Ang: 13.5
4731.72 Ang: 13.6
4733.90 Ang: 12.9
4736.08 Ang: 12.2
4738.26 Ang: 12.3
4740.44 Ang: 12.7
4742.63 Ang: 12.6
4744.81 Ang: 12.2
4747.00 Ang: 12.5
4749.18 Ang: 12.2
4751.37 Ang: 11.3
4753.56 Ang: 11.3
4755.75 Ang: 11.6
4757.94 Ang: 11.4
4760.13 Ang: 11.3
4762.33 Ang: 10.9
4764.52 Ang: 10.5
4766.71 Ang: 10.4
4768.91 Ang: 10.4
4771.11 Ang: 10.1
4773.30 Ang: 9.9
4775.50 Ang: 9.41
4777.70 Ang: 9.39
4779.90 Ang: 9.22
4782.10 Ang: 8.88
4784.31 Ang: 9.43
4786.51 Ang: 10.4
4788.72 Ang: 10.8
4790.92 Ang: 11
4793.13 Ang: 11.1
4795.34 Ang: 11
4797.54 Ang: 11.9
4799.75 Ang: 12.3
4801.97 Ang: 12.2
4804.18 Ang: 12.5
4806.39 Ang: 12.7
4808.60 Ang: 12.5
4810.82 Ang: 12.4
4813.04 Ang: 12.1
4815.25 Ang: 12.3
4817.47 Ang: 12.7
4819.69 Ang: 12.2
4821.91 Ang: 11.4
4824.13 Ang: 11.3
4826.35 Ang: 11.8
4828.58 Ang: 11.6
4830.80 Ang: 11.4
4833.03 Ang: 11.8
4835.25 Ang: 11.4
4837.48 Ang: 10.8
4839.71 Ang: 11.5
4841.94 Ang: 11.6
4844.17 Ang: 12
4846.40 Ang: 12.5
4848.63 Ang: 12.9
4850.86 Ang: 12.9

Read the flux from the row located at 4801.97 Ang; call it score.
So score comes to 12.2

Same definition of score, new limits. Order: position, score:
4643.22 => 12.8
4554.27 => 10.8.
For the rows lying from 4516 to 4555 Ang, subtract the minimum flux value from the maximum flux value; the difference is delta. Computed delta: 3.6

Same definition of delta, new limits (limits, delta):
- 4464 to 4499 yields 1.5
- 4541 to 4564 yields 3.6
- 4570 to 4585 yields 2.5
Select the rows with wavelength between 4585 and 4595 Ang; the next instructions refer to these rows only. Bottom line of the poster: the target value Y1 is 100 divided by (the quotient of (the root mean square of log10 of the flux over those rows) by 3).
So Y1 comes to 281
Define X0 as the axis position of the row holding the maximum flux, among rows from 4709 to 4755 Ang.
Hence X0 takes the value 4731.72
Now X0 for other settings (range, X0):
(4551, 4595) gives 4558.47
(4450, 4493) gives 4477.33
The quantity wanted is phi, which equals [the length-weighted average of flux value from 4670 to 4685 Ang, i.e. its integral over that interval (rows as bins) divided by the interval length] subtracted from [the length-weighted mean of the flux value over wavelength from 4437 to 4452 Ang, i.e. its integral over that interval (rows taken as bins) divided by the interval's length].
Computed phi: -3.4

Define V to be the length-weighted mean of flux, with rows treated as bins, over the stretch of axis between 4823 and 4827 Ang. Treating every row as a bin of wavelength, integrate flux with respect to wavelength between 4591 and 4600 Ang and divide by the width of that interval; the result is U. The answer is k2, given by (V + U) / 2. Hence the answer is 11.9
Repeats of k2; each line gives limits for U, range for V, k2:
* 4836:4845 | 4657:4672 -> 12.1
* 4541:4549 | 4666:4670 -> 11.2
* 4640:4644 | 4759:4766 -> 12.0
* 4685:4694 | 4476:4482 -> 11.3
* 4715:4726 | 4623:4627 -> 12.8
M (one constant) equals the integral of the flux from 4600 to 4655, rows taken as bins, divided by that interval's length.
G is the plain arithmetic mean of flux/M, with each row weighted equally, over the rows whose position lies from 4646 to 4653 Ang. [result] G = 0.96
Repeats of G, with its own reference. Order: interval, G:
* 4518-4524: 0.85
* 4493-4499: 0.84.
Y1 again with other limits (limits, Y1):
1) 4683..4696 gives 274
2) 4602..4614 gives 275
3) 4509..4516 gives 303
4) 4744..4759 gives 280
